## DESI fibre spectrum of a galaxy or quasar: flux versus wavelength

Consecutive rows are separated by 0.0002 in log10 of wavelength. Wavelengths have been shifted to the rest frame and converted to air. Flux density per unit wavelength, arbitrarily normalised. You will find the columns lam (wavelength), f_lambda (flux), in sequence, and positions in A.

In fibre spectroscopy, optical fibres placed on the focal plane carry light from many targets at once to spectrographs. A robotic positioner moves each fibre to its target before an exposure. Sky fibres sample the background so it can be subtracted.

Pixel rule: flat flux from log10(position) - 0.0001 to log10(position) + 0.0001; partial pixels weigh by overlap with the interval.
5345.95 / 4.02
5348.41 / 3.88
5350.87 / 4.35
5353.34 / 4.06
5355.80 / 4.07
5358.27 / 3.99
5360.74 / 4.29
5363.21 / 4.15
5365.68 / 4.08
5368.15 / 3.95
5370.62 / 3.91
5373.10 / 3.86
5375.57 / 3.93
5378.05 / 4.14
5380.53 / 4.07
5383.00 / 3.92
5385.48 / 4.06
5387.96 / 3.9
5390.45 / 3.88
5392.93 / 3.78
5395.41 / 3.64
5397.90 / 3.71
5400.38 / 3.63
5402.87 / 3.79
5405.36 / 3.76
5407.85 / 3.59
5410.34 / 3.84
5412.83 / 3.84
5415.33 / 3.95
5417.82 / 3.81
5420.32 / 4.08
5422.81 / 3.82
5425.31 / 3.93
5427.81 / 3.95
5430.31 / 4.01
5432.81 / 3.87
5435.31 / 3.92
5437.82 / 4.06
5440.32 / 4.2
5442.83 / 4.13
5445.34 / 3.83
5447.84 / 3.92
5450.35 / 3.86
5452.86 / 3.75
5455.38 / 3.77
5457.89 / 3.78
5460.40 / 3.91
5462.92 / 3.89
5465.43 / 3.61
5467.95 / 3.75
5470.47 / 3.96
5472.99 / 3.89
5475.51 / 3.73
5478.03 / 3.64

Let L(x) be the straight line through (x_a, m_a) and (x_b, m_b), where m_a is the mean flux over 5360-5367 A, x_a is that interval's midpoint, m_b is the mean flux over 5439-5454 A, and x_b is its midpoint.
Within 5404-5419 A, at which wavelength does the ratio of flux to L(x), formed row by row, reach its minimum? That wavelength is 5407.85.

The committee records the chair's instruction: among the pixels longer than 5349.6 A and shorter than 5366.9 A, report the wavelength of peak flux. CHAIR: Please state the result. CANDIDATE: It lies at 5350.87 A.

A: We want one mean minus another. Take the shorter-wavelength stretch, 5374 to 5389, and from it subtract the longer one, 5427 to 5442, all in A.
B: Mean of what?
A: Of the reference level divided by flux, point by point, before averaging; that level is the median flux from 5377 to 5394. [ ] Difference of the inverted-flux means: 0.00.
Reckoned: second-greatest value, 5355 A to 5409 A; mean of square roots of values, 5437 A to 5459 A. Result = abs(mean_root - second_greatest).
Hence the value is 2.17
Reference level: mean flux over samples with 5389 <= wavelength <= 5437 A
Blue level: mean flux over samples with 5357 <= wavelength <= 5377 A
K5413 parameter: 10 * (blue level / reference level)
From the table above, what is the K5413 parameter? 10.5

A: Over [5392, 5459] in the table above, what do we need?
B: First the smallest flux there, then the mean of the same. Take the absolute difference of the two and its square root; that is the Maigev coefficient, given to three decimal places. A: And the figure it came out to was 0.520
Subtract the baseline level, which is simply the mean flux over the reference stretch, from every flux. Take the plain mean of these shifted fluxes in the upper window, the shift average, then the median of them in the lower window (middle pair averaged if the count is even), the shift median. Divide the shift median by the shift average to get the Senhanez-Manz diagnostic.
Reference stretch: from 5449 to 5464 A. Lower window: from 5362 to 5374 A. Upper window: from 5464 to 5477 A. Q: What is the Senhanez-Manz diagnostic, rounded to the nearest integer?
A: -3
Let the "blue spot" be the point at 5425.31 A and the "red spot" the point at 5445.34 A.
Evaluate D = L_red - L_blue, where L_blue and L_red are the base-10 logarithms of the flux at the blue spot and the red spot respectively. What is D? -0.01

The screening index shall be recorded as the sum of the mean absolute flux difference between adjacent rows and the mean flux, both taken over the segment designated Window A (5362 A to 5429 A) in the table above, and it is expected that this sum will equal 4.00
